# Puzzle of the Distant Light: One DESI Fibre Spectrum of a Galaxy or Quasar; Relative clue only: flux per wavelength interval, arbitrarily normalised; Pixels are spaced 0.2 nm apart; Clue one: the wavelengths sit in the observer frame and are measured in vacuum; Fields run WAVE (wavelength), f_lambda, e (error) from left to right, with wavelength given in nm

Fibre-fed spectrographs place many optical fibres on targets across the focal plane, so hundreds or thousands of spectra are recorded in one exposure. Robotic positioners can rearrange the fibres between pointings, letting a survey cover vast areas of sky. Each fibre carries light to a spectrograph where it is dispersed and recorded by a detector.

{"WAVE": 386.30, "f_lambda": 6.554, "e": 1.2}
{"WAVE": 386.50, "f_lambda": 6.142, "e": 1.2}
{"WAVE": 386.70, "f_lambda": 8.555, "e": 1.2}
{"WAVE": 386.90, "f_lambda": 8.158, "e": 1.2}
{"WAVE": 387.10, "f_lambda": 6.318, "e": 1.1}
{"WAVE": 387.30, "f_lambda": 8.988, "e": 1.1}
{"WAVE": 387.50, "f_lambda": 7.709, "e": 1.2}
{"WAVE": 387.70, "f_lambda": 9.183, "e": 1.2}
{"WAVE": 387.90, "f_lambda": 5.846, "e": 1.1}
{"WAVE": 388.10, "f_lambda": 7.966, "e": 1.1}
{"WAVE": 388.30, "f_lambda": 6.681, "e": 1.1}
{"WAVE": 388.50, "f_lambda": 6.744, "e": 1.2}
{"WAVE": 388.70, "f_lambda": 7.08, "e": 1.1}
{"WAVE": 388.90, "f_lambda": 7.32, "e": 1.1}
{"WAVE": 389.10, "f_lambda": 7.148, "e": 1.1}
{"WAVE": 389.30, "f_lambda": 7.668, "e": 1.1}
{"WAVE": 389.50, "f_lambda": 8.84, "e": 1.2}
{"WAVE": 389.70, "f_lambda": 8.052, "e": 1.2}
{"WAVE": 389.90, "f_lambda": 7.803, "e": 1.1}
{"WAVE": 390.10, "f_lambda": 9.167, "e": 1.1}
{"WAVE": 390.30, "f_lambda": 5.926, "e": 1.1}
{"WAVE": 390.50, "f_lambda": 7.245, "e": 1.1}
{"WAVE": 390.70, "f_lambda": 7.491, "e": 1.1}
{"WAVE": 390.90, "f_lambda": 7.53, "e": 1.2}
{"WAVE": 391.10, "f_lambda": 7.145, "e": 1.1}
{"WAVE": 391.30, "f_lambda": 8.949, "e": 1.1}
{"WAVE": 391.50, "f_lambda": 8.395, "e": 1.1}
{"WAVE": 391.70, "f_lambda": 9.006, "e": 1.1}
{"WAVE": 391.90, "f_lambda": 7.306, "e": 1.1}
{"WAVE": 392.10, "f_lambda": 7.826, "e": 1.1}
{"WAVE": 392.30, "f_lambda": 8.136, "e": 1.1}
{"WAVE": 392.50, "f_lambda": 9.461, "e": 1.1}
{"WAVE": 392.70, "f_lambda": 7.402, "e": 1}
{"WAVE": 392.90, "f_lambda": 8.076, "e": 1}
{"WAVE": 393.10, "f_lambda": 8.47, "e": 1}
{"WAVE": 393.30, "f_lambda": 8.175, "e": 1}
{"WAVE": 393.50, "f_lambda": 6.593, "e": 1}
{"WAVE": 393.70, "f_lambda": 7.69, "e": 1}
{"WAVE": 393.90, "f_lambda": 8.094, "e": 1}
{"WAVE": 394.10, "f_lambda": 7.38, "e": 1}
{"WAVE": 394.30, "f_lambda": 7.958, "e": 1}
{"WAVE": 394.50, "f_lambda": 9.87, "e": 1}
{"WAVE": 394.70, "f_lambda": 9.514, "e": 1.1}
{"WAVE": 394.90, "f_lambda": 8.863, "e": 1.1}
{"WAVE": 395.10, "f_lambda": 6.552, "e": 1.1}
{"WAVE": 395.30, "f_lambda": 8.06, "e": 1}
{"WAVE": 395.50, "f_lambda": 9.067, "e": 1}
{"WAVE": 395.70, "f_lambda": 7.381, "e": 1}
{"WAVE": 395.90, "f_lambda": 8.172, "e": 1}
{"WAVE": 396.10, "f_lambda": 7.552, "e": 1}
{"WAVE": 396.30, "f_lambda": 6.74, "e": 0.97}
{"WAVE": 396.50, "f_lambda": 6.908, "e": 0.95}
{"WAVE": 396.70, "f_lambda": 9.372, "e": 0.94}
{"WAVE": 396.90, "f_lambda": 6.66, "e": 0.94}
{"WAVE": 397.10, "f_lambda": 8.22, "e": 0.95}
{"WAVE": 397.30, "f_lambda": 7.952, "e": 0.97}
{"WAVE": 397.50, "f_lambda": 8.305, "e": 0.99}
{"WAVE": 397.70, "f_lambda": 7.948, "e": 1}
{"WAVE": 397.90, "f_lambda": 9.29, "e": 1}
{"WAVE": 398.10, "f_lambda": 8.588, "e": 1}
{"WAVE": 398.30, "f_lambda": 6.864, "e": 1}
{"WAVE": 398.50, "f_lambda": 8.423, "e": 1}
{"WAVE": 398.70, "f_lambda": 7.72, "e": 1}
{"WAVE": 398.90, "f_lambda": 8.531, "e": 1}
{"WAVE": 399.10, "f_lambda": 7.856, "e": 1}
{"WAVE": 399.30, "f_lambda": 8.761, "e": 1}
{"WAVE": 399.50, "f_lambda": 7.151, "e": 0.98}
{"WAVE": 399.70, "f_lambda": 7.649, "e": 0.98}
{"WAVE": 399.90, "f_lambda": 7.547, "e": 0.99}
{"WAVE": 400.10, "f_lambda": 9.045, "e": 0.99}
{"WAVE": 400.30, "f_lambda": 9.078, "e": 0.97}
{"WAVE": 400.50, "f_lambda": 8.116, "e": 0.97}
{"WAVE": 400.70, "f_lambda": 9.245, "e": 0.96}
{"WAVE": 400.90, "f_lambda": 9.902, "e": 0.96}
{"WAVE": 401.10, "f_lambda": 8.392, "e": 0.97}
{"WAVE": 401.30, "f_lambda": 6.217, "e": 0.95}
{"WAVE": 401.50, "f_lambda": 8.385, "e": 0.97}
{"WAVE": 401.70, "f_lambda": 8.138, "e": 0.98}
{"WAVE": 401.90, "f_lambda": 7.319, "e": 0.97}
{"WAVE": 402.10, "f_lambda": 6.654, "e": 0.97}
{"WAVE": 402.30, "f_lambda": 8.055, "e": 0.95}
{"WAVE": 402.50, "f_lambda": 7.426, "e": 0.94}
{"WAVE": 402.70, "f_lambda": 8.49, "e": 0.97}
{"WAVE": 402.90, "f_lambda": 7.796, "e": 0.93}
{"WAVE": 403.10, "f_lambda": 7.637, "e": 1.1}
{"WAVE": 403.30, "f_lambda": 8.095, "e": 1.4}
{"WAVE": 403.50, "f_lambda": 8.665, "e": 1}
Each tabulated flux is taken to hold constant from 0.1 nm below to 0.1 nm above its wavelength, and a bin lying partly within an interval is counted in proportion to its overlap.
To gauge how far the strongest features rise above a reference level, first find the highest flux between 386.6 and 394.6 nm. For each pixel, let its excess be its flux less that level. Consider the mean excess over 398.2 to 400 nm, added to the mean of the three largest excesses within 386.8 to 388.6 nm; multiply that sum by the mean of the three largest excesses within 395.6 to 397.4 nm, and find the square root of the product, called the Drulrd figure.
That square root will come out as 2.0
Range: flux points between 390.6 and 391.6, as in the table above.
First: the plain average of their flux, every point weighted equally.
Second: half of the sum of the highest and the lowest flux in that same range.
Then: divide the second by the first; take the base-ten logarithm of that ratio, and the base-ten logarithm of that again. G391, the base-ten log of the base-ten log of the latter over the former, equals -2.10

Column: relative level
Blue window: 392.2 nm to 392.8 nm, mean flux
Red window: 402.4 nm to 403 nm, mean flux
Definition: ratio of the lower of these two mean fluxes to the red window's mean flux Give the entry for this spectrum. 1.00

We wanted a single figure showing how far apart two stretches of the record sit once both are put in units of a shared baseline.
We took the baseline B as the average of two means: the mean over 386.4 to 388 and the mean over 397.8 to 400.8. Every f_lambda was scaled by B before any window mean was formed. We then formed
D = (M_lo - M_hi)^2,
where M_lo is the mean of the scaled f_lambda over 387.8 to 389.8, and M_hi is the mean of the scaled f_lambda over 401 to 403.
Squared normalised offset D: 0.0020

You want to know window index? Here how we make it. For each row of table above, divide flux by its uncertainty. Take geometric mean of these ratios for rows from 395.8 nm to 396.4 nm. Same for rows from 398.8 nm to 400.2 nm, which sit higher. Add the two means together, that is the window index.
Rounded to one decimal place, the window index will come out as 15.7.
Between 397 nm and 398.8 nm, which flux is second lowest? 7.72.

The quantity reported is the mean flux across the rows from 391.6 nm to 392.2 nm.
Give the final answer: 8.0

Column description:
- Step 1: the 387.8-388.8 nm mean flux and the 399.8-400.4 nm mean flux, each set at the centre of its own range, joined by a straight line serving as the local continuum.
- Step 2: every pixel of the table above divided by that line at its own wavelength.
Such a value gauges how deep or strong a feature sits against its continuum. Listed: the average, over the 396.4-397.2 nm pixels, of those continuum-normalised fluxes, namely 0.96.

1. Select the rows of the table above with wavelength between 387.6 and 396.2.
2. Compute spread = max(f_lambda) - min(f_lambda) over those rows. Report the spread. 4.0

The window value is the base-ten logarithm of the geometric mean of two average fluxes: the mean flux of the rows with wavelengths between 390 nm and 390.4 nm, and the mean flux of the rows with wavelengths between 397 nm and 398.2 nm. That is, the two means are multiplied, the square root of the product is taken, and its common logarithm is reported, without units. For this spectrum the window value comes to 0.90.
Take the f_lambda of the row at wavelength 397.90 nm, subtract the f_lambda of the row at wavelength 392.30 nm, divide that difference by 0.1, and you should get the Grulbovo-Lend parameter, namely 12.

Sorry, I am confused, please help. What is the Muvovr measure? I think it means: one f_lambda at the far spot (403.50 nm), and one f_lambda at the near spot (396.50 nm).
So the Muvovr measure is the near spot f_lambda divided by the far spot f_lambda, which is 0.80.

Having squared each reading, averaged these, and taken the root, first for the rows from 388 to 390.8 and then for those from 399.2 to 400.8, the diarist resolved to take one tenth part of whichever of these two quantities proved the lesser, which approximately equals 0.76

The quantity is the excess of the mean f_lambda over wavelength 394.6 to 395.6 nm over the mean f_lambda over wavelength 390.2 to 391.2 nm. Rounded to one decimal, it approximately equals 1.3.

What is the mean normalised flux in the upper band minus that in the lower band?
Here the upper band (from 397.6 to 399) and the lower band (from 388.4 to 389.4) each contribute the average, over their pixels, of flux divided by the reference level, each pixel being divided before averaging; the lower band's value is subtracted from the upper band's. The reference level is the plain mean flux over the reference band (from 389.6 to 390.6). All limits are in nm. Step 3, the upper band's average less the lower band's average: 0.13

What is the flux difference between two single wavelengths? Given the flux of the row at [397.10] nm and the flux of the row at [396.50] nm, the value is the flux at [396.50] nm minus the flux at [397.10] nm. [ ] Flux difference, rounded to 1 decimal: -1.3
